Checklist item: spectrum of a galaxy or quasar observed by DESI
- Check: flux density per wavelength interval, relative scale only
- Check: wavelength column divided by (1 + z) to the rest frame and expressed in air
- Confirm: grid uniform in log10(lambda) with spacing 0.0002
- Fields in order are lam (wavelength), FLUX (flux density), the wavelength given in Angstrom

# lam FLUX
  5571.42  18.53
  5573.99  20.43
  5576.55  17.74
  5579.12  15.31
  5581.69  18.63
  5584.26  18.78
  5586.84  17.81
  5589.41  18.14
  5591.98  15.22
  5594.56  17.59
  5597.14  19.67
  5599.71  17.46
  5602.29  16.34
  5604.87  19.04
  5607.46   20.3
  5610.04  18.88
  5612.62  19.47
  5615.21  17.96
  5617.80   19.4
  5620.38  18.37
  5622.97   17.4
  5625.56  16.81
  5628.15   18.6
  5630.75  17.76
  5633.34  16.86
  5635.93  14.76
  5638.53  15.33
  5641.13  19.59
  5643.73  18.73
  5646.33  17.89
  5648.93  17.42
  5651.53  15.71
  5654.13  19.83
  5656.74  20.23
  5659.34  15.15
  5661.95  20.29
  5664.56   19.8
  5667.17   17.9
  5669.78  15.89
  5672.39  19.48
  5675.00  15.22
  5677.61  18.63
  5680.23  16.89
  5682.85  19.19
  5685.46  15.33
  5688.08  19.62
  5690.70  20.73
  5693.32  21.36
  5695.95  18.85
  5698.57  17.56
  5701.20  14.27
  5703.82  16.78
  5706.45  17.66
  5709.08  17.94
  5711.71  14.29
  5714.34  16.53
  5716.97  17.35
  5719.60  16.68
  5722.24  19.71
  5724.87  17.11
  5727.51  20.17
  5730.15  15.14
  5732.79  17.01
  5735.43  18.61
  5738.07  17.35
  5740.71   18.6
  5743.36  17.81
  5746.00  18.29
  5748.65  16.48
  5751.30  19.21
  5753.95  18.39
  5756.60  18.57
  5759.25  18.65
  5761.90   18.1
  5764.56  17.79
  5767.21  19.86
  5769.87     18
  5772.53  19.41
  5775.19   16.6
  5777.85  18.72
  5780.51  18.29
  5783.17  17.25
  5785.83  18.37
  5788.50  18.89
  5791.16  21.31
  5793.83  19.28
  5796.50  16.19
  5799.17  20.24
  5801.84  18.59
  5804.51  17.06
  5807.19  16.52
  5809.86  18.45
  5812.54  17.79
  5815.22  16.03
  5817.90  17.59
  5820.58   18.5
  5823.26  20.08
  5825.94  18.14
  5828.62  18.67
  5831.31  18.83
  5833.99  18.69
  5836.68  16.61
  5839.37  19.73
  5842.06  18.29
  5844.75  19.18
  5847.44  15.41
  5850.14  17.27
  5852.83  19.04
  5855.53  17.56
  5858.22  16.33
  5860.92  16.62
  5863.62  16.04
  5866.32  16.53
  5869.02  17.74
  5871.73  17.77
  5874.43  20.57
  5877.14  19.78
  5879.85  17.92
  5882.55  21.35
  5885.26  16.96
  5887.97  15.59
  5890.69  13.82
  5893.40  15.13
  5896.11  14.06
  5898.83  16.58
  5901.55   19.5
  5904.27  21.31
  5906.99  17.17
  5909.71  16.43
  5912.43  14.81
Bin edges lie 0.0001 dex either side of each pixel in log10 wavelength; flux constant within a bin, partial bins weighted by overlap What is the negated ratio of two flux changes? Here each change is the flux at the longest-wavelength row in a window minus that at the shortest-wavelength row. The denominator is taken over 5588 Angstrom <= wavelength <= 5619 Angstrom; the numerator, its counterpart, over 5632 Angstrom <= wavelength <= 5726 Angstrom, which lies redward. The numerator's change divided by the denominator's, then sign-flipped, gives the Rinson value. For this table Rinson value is -0.2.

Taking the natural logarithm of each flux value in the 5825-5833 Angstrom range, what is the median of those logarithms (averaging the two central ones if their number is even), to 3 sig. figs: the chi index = 2.93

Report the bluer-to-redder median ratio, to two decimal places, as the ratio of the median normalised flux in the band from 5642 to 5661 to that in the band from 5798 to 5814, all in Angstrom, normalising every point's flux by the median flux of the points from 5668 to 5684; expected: 0.99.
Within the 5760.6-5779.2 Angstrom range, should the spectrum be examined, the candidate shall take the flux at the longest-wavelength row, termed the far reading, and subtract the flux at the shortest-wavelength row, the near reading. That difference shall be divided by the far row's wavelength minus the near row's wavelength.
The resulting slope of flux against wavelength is 0.0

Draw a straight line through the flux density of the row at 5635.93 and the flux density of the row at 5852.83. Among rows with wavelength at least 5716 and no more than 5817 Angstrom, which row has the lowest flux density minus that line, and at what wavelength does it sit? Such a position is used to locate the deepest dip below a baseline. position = 5815.22 Angstrom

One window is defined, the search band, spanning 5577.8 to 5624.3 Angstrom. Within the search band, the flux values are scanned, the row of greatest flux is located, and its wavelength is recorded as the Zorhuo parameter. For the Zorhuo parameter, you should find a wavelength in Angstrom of 5607.46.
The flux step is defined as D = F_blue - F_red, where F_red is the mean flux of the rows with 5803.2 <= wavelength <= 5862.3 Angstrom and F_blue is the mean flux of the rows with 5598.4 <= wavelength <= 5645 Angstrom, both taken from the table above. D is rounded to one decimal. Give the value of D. 0.1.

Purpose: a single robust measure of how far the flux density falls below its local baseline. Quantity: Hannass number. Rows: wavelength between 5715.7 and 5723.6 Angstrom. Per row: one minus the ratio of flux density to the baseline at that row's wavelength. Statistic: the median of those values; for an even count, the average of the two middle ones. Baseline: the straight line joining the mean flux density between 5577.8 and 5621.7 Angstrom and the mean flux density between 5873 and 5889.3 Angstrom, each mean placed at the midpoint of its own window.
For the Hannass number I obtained 0.06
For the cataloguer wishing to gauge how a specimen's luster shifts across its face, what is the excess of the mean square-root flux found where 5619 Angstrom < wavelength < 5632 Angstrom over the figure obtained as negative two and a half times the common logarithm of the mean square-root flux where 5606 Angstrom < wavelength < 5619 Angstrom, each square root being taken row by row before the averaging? 5.82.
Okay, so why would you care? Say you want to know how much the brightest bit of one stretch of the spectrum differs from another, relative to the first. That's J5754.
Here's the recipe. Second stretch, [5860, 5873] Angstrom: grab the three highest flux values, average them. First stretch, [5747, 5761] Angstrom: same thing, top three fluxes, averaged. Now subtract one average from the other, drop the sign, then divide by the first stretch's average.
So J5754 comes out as 0.08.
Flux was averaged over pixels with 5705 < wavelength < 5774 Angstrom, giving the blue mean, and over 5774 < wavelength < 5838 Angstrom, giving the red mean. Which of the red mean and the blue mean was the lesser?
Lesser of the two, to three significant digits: 17.9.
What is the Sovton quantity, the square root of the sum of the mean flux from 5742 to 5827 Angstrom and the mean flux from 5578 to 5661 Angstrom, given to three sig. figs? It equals 6.01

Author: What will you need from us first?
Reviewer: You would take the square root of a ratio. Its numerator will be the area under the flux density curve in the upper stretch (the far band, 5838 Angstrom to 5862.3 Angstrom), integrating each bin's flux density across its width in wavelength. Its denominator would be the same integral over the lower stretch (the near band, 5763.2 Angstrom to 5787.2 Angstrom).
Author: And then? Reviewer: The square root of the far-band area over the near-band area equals 0.991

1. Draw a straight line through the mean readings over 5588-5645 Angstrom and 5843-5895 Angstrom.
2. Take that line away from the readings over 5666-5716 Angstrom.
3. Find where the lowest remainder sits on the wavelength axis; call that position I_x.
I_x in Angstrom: 5701.20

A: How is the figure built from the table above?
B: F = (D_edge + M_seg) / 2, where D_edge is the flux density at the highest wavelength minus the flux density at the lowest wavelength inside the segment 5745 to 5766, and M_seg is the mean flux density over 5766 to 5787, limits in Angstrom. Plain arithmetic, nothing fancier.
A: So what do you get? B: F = 8.9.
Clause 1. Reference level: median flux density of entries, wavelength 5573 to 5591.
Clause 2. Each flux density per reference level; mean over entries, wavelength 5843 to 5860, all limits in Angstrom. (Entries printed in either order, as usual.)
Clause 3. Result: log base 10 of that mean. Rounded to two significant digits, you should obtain -0.016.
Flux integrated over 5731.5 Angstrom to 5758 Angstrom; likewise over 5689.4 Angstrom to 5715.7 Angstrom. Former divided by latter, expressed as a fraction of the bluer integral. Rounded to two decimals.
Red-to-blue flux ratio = 1.03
